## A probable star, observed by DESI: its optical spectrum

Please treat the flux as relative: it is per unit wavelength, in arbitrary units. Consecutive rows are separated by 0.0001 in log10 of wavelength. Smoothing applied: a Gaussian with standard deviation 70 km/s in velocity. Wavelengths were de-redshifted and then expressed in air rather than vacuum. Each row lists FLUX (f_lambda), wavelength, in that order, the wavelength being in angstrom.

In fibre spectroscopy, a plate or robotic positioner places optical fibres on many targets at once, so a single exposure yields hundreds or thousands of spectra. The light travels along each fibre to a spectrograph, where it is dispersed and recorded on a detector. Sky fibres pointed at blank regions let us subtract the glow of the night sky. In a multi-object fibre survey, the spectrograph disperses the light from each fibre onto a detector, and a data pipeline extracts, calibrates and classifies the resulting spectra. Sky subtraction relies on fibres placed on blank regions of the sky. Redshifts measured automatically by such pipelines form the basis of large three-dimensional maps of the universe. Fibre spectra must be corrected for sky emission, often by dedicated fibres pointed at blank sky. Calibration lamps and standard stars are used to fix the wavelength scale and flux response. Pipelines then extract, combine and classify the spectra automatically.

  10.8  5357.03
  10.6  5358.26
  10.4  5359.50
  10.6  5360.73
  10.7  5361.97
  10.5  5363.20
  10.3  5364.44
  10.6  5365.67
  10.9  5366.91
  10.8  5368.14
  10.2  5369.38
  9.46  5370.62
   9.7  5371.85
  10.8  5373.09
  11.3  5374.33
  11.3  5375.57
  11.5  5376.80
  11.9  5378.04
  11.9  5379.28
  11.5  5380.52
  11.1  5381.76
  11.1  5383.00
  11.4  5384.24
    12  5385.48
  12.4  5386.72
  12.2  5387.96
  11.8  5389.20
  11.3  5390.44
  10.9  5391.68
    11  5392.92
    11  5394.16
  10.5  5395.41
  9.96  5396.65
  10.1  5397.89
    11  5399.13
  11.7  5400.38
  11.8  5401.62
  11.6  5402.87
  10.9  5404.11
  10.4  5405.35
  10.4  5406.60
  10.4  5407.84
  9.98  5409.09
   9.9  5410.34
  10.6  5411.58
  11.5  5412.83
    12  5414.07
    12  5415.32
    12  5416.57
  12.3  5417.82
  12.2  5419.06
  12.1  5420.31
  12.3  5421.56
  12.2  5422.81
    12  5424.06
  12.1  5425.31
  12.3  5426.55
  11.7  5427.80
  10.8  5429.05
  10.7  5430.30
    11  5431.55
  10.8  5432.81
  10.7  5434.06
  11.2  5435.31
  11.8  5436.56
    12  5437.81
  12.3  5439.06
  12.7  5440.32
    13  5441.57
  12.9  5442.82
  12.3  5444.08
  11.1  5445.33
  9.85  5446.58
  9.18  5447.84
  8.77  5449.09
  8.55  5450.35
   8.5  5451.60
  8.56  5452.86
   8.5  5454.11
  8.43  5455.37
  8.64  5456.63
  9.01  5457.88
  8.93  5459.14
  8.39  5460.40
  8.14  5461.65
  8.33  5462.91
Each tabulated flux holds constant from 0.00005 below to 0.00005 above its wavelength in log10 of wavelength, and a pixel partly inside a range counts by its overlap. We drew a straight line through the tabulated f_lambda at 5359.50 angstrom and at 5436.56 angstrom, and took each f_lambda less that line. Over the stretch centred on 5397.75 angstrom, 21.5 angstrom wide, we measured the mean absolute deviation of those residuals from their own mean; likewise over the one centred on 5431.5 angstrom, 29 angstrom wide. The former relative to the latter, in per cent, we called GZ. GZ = 92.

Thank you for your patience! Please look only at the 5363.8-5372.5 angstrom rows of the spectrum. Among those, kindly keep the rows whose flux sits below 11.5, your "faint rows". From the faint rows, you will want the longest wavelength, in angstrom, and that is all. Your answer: 5371.85 angstrom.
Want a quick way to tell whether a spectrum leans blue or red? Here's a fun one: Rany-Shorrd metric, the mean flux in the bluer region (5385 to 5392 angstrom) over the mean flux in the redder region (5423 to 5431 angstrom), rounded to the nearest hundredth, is 1.01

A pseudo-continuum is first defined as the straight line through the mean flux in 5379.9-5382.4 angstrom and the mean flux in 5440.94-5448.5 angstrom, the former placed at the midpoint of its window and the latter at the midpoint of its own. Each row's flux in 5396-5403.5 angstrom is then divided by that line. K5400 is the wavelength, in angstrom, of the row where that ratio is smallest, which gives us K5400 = 5396.65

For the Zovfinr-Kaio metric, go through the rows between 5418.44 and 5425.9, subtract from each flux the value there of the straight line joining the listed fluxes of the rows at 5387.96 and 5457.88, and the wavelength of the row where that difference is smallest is 5420.31 angstrom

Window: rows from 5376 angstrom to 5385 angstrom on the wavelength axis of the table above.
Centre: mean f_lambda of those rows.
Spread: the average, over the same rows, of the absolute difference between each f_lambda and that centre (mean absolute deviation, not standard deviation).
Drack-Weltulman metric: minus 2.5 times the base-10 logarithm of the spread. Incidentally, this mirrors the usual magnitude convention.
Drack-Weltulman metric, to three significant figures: 1.53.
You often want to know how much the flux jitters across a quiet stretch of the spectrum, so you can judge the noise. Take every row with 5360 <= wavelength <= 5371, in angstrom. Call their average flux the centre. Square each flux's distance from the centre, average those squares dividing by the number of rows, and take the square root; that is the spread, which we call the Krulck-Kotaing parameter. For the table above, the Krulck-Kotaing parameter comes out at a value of 0.41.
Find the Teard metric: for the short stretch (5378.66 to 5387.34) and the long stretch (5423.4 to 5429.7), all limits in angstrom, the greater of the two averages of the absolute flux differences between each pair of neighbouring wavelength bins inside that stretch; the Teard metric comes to 0.450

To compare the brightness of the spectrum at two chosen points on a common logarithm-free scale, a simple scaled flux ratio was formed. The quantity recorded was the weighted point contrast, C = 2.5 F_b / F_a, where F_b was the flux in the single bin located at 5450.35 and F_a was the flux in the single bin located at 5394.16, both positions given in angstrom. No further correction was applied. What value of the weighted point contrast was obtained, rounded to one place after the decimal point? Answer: 1.9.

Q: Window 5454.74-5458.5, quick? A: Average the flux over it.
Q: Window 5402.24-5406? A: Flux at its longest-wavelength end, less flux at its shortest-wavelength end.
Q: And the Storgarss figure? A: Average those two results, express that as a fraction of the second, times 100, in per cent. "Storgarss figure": -312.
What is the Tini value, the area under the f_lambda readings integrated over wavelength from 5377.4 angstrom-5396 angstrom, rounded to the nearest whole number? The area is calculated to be 213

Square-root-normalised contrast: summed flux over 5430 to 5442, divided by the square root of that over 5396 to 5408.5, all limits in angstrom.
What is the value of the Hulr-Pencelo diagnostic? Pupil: 11.2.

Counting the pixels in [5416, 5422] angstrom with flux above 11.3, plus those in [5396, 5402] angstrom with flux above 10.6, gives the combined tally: 8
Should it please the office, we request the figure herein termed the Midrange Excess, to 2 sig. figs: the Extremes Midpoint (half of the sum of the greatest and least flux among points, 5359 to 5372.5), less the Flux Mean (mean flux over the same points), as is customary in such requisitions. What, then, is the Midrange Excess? -0.20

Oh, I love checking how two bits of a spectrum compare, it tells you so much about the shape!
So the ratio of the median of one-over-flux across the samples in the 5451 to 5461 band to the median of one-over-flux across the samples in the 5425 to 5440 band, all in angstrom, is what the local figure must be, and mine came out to 1.34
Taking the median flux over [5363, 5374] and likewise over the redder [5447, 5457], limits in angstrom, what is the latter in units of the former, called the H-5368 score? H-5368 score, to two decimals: 0.81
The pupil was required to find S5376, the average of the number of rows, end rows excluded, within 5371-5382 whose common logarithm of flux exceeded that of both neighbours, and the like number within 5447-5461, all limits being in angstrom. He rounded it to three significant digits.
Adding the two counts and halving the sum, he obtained 1.00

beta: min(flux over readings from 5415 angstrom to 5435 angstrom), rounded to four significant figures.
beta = 10.70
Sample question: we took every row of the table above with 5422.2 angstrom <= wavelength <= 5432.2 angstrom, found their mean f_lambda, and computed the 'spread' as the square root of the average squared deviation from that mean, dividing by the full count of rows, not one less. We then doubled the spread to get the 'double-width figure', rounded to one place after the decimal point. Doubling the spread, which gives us 1.2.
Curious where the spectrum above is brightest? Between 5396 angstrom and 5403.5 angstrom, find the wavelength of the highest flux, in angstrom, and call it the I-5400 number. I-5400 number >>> 5401.62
